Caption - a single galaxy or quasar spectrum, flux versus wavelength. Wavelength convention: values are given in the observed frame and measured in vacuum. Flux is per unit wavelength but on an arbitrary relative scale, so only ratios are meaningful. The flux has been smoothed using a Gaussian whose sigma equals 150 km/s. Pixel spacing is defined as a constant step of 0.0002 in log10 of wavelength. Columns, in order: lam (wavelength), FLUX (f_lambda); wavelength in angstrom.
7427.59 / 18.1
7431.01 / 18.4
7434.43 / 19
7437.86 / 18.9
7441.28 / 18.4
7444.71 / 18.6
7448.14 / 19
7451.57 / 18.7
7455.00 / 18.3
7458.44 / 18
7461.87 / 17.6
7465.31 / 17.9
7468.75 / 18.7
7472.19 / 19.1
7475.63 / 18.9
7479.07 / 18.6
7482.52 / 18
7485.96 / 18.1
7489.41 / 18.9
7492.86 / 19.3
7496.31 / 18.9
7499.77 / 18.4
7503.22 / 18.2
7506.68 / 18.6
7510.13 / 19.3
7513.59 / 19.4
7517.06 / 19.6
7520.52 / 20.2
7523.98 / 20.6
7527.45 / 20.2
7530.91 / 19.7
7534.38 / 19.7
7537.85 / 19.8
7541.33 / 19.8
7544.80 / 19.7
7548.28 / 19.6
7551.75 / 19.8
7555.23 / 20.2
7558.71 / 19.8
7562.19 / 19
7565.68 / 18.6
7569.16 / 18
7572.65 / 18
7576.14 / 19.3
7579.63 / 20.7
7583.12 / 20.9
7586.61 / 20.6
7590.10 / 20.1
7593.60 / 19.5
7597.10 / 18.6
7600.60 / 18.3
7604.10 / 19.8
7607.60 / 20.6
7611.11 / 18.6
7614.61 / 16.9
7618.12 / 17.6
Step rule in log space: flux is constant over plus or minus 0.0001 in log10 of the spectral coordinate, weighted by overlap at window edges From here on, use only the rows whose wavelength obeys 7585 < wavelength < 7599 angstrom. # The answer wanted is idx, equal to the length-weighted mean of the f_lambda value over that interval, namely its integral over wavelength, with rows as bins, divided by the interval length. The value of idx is 19.7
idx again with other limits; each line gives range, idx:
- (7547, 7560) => 19.9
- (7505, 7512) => 19.0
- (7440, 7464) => 18.4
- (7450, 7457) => 18.5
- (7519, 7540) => 20.0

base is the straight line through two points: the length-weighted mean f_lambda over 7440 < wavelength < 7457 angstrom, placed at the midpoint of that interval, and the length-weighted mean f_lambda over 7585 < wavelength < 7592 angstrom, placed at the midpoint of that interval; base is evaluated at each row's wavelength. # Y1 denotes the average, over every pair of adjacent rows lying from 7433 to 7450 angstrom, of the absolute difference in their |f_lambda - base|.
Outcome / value 0.22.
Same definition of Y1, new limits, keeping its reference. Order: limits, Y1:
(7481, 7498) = 0.24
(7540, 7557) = 0.14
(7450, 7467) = 0.33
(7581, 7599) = 0.49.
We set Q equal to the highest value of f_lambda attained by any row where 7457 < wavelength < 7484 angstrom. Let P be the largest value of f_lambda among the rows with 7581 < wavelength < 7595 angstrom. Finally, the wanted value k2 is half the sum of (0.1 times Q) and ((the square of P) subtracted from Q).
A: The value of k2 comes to -208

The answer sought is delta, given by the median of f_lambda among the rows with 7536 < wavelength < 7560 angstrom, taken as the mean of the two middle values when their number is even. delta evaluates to 19.80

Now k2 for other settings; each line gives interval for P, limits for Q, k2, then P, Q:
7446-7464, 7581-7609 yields -169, 19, 20.9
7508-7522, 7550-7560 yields -193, 20.2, 20.2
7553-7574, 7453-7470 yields -194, 20.2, 18.7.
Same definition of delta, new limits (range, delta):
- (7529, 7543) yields 19.75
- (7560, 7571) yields 18.60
